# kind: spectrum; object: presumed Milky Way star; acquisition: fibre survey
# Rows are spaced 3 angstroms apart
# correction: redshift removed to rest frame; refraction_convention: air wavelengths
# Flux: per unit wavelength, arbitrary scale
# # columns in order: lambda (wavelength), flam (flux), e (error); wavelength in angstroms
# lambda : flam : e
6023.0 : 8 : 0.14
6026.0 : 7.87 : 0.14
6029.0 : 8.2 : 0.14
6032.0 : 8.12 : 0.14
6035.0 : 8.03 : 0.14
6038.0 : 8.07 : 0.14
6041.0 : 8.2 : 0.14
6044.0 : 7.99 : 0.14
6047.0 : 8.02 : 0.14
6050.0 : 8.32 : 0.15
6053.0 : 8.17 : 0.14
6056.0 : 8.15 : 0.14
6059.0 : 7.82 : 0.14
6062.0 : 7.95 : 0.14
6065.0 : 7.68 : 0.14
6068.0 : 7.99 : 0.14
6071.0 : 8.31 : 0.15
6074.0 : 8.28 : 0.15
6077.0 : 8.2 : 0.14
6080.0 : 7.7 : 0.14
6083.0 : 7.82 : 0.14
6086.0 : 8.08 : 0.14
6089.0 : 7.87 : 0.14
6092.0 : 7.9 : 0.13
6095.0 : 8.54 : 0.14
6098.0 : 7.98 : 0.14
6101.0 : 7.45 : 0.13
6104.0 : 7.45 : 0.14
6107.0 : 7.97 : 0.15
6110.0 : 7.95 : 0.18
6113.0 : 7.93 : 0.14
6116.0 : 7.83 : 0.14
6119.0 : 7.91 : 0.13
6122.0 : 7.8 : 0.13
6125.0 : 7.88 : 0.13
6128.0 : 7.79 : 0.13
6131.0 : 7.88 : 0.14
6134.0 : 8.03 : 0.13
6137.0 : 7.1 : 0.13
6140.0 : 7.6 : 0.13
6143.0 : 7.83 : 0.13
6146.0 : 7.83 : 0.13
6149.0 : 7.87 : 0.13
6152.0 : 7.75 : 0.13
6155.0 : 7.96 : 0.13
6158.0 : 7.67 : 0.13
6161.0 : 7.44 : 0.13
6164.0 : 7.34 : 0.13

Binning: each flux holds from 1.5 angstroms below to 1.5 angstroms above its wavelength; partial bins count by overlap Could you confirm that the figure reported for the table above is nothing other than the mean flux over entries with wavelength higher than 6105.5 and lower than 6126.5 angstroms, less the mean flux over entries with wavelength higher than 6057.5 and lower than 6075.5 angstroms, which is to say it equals -0.11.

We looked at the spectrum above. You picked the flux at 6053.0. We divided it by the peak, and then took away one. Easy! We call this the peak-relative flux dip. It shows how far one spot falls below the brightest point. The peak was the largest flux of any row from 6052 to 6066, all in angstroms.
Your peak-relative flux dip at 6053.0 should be 0.000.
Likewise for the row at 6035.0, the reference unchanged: -0.017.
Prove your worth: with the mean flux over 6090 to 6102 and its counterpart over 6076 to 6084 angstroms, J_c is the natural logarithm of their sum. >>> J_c 2.76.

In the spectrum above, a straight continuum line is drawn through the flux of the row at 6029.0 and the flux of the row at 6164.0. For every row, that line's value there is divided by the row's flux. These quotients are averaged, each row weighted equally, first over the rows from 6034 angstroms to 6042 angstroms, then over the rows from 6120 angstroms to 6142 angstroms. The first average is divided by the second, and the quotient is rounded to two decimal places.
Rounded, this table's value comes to 1.03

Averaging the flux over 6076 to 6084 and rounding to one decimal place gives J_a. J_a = 7.9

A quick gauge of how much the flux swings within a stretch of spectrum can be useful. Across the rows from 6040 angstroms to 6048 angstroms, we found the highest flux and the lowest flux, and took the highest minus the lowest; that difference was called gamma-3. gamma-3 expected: 0.21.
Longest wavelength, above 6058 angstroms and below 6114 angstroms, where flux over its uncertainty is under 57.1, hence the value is 6113.0 angstroms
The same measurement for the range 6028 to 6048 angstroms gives 6044.0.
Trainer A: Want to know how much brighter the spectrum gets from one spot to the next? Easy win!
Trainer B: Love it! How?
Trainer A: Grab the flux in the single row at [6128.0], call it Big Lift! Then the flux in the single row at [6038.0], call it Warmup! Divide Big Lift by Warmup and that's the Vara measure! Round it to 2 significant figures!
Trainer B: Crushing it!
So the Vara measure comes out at 0.97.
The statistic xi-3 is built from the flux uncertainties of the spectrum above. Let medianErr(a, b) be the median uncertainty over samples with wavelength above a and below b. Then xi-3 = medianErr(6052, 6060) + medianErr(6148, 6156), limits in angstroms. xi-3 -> 0.270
